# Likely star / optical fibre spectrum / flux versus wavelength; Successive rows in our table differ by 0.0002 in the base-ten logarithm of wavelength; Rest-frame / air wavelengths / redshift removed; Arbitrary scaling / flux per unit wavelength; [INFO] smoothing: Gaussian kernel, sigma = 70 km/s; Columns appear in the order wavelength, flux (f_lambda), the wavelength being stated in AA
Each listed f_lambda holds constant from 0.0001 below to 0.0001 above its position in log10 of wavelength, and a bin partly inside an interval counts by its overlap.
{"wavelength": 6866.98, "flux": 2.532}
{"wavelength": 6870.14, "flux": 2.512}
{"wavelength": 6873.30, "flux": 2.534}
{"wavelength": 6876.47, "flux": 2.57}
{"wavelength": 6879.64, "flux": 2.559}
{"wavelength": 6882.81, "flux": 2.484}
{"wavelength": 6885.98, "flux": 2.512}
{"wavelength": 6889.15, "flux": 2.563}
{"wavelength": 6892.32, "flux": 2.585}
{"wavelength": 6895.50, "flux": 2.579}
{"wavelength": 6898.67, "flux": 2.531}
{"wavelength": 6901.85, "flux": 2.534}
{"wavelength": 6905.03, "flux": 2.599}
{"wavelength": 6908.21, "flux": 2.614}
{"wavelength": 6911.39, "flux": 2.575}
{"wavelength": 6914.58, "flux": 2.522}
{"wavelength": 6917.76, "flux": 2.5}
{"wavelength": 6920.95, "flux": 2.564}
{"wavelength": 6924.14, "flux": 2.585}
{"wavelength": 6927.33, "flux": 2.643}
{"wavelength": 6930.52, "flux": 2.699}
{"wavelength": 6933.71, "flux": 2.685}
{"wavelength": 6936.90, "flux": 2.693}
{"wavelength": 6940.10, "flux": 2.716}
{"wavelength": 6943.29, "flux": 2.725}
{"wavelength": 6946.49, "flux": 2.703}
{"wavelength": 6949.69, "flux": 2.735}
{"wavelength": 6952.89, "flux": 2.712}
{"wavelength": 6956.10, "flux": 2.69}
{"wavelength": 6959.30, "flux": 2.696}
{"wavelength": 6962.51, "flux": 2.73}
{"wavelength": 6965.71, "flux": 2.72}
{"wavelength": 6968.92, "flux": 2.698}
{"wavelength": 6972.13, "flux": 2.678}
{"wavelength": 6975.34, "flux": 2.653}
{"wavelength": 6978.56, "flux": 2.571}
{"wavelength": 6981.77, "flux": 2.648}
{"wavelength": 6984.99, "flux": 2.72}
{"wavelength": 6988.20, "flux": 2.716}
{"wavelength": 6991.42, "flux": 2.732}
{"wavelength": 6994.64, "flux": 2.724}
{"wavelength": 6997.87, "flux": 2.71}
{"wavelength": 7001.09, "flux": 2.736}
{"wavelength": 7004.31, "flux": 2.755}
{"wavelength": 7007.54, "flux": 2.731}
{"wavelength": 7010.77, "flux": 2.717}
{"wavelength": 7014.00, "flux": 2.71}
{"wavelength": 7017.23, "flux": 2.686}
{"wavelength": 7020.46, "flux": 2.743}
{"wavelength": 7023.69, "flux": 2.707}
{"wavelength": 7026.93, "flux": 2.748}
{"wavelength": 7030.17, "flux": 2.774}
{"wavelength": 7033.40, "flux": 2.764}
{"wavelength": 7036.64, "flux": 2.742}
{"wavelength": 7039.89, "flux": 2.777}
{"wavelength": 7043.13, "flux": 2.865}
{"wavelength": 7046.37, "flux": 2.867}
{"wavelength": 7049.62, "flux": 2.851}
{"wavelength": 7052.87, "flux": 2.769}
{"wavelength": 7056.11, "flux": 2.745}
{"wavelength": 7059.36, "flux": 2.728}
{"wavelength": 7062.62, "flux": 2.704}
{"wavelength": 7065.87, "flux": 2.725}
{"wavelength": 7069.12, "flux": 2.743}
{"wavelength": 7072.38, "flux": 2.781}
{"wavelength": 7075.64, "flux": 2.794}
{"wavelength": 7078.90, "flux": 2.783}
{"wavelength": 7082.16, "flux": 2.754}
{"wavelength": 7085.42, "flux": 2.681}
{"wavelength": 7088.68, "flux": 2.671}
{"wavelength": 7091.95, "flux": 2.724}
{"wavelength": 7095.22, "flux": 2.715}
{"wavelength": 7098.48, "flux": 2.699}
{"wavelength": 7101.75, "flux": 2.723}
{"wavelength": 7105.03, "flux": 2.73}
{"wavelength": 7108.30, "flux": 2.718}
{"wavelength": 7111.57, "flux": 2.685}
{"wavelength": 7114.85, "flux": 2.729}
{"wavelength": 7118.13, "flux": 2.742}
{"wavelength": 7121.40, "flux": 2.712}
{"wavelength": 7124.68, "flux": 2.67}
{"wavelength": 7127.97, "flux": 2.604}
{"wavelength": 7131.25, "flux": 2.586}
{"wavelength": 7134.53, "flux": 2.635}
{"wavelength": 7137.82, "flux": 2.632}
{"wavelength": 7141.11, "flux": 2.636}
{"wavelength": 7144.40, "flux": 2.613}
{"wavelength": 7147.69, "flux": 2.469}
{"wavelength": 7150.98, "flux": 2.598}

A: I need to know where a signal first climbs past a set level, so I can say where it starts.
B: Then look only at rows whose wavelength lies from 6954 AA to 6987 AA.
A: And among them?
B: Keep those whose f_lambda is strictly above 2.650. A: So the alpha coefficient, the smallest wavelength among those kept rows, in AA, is 6956.10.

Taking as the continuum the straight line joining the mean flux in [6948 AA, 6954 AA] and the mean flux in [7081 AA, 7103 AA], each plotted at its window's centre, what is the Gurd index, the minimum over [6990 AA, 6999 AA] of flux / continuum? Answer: 1.00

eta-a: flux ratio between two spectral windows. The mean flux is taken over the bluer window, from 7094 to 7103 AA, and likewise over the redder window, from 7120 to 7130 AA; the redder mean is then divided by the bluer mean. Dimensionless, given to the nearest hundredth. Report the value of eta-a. 0.98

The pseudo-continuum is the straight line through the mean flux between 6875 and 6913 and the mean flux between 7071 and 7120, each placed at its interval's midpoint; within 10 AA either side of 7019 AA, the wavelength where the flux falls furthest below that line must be 7017.23 AA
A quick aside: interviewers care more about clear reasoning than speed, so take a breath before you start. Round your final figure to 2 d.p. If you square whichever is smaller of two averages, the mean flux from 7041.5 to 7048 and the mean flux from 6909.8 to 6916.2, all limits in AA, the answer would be 6.49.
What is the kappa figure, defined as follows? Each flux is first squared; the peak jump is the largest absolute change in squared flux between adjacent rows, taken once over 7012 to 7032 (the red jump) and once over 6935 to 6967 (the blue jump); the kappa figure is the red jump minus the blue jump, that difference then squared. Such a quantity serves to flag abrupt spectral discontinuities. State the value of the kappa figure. 0.016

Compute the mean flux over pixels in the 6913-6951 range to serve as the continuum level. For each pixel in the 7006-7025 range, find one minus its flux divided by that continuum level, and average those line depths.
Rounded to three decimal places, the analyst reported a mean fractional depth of -0.026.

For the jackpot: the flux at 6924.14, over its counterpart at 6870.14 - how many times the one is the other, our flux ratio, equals 1.03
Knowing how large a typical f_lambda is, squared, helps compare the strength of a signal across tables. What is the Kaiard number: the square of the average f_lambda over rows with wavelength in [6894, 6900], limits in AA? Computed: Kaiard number 6.5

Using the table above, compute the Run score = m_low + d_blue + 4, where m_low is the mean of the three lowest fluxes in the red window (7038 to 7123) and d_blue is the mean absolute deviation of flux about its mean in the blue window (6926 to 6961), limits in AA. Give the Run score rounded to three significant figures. 6.70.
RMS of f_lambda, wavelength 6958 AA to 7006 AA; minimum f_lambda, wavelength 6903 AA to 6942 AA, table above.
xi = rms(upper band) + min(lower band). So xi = 5.20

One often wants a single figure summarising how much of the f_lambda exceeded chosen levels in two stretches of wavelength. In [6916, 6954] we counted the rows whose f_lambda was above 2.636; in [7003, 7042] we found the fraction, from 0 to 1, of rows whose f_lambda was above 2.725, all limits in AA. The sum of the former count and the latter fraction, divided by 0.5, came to 19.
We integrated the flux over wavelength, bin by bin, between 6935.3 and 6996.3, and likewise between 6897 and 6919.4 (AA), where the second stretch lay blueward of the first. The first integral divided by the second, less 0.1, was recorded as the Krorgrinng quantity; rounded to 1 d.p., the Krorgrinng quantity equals 2.8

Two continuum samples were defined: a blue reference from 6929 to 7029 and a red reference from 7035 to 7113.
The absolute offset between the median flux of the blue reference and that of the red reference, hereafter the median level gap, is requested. 0.024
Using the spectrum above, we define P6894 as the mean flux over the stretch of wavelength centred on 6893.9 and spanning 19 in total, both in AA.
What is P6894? 2.55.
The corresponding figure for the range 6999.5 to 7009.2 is 2.74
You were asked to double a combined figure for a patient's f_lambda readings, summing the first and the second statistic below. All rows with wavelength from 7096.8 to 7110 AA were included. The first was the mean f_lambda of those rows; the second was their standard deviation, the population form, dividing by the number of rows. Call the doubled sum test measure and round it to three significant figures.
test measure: 5.46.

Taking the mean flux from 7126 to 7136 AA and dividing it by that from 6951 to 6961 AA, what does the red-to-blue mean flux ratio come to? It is 0.97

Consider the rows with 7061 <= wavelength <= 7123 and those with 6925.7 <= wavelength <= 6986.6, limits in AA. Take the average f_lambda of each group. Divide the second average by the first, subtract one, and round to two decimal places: -0.01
